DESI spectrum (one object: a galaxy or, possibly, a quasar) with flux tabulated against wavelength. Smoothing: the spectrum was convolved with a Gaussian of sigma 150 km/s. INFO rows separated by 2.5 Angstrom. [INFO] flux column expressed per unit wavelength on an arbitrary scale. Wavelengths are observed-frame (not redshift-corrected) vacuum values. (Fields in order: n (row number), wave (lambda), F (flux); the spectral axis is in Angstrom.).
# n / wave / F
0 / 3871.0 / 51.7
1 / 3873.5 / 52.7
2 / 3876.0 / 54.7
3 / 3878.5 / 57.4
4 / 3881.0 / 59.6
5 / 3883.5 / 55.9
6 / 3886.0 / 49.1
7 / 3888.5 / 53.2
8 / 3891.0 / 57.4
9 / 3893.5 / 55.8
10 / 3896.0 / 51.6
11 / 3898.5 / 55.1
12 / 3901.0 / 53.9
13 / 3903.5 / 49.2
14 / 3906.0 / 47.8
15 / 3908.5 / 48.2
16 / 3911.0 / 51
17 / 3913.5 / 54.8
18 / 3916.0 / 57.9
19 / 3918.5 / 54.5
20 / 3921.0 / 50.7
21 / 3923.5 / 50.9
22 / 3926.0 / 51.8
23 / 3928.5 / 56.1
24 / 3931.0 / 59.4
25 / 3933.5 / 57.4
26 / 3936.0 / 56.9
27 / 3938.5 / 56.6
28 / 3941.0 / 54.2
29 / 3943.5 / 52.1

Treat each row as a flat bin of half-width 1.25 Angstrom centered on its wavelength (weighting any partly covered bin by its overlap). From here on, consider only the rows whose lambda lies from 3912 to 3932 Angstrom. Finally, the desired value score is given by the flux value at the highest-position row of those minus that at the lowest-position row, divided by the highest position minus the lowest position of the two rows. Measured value 0.3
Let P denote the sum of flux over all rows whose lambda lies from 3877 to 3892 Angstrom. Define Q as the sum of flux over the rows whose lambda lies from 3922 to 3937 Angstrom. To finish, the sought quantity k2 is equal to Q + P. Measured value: 665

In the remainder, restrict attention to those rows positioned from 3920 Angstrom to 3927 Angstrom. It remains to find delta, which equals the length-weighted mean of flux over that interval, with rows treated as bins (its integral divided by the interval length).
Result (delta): 51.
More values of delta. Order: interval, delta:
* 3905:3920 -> 52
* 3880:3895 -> 55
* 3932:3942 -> 56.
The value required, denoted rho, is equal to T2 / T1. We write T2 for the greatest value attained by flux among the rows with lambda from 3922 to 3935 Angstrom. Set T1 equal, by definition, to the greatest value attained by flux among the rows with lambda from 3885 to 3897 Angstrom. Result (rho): 1.03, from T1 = 57.4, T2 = 59.4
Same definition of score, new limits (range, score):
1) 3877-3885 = -0.3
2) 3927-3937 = 0.1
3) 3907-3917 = 1.3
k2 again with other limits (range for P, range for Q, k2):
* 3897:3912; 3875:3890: 635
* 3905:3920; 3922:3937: 647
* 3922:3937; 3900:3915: 637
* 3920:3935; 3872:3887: 656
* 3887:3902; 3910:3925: 647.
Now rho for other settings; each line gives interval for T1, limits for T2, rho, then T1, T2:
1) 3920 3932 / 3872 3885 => 1.00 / 59.4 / 59.6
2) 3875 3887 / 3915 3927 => 0.97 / 59.6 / 57.9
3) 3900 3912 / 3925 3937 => 1.10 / 53.9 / 59.4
